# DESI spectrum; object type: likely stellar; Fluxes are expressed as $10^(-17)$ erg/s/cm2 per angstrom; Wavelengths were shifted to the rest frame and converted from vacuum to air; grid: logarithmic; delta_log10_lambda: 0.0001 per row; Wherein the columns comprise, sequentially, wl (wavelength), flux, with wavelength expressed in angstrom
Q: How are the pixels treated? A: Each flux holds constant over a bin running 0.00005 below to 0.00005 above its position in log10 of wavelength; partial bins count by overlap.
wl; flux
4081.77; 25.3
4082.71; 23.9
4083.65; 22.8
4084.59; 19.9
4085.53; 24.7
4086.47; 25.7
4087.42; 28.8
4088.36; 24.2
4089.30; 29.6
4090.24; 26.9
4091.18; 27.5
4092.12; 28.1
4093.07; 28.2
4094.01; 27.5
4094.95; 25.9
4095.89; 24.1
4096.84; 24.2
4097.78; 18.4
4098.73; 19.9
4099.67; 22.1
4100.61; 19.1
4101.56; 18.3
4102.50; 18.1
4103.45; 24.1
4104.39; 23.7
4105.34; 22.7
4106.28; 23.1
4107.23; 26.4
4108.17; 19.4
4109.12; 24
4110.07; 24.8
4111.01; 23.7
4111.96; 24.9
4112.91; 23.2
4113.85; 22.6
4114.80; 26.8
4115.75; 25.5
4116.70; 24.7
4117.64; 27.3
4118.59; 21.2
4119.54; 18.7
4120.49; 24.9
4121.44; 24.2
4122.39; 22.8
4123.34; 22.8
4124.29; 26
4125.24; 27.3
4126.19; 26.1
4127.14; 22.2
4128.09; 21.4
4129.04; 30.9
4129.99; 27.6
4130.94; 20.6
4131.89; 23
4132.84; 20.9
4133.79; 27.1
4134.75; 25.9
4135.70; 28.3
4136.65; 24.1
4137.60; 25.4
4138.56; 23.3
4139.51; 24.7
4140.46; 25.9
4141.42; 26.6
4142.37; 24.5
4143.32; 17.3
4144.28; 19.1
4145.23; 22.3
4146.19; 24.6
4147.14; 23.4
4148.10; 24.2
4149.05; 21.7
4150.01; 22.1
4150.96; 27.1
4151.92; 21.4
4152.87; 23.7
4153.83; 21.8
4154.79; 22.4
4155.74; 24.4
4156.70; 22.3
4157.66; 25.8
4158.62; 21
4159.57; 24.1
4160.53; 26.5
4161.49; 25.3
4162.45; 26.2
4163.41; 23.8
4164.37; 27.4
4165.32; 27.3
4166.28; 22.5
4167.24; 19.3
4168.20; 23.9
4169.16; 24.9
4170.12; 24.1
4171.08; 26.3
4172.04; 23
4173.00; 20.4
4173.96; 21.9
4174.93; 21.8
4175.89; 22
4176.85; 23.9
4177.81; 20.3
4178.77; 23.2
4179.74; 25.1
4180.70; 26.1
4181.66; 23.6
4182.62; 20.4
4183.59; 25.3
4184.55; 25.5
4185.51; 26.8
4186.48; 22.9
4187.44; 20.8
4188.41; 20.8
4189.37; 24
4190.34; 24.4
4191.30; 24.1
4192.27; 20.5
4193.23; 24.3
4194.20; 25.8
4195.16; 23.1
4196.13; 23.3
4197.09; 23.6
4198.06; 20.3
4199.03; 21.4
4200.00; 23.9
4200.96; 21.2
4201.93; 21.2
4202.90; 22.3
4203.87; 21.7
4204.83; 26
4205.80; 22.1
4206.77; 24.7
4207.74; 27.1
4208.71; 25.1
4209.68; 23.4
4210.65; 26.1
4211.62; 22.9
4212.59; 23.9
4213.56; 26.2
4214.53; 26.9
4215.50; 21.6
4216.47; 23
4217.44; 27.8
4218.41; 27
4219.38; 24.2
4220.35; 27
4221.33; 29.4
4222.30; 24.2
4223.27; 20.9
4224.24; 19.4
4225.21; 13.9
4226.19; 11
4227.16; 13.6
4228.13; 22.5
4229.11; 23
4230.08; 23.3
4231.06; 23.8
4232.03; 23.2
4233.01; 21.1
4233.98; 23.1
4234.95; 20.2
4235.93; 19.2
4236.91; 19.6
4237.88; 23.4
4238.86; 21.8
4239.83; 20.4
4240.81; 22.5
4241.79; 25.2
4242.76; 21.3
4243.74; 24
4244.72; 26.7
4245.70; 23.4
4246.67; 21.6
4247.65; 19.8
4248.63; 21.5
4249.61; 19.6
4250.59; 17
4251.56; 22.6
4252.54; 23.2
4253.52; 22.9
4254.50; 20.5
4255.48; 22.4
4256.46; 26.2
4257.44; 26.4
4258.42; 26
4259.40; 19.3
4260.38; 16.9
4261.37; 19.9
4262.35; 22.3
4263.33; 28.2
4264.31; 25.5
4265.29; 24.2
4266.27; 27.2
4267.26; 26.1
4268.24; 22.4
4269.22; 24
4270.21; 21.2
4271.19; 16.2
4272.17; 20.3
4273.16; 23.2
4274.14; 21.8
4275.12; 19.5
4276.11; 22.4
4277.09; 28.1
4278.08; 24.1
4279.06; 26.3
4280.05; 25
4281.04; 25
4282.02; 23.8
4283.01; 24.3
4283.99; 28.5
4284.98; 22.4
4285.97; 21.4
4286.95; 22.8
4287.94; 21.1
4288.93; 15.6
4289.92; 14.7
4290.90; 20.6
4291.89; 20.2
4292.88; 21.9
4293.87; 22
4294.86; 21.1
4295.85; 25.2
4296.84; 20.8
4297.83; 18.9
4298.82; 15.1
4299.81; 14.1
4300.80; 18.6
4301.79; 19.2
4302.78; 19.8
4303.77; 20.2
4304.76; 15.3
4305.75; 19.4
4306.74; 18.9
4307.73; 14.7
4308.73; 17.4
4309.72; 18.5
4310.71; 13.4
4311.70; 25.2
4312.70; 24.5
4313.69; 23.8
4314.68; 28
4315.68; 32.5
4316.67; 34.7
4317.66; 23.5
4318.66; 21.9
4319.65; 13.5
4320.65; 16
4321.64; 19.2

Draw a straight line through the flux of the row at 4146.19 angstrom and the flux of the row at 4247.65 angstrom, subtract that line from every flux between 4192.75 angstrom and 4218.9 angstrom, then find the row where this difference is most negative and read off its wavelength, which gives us 4198.06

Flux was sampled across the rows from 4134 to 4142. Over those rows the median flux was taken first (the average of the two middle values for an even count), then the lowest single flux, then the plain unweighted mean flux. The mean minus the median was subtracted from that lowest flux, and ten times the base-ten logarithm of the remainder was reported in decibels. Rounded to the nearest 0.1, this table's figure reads 13.7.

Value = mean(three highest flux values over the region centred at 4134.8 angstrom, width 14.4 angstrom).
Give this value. 28.9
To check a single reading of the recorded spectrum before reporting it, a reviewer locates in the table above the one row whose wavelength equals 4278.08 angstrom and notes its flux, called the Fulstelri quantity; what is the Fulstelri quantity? 24.1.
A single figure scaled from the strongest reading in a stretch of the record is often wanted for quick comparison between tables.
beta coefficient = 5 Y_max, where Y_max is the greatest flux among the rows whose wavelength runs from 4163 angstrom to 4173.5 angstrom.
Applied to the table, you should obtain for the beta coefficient 137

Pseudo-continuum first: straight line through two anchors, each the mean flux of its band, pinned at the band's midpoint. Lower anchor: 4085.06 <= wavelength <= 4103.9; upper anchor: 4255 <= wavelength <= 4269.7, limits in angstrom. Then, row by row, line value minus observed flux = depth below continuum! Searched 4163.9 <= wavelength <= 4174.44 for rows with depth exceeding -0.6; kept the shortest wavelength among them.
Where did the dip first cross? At 4166.28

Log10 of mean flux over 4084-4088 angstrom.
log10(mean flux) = 1.39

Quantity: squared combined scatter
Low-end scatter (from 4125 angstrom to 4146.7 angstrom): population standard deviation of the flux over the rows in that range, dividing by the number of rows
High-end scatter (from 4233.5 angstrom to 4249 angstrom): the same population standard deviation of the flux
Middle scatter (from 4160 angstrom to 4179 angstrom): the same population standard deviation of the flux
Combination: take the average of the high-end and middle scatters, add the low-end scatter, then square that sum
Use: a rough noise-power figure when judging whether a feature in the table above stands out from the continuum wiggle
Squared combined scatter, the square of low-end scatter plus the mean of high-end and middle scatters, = 28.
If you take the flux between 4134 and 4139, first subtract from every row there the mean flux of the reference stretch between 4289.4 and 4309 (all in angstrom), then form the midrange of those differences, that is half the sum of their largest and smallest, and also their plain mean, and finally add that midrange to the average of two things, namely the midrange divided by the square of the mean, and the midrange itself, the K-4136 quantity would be 10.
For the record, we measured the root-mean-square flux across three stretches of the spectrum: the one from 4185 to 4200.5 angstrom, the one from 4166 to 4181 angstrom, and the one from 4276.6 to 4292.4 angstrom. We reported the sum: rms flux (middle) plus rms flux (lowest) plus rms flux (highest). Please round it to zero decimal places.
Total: 69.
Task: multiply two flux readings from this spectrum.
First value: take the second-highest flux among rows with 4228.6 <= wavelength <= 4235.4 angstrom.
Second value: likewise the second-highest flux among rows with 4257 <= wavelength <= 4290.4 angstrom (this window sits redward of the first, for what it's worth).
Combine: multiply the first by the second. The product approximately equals 657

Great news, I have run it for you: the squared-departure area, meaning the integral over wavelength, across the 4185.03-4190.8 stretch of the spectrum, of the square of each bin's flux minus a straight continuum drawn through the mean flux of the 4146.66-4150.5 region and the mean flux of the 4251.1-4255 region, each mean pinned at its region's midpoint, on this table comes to 28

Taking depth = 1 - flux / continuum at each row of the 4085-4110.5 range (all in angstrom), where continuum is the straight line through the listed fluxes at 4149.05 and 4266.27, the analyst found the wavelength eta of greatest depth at 4102.50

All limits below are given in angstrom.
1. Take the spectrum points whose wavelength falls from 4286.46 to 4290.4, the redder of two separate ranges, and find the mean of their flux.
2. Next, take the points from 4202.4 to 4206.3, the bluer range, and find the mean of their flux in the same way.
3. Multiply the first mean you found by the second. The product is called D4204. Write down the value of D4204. 427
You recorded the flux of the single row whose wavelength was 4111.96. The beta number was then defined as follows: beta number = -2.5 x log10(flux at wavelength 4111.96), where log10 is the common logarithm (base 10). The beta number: -3.49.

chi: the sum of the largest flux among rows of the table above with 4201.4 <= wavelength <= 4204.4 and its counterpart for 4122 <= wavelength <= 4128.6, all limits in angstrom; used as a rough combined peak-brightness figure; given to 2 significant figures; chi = 50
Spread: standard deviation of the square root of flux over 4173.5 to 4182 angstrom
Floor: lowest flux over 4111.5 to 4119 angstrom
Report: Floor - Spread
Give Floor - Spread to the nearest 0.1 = 21.0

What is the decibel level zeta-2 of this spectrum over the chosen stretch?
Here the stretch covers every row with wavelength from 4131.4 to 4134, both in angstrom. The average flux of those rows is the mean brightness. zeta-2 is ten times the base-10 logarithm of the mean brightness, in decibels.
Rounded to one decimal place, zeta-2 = 13.7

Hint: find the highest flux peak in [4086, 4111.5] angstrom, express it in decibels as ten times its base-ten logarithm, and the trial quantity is 14.7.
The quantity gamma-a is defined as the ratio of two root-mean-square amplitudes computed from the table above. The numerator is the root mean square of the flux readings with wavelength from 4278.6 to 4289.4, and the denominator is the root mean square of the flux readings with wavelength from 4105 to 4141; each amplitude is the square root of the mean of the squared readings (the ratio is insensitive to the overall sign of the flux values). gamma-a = 0.961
